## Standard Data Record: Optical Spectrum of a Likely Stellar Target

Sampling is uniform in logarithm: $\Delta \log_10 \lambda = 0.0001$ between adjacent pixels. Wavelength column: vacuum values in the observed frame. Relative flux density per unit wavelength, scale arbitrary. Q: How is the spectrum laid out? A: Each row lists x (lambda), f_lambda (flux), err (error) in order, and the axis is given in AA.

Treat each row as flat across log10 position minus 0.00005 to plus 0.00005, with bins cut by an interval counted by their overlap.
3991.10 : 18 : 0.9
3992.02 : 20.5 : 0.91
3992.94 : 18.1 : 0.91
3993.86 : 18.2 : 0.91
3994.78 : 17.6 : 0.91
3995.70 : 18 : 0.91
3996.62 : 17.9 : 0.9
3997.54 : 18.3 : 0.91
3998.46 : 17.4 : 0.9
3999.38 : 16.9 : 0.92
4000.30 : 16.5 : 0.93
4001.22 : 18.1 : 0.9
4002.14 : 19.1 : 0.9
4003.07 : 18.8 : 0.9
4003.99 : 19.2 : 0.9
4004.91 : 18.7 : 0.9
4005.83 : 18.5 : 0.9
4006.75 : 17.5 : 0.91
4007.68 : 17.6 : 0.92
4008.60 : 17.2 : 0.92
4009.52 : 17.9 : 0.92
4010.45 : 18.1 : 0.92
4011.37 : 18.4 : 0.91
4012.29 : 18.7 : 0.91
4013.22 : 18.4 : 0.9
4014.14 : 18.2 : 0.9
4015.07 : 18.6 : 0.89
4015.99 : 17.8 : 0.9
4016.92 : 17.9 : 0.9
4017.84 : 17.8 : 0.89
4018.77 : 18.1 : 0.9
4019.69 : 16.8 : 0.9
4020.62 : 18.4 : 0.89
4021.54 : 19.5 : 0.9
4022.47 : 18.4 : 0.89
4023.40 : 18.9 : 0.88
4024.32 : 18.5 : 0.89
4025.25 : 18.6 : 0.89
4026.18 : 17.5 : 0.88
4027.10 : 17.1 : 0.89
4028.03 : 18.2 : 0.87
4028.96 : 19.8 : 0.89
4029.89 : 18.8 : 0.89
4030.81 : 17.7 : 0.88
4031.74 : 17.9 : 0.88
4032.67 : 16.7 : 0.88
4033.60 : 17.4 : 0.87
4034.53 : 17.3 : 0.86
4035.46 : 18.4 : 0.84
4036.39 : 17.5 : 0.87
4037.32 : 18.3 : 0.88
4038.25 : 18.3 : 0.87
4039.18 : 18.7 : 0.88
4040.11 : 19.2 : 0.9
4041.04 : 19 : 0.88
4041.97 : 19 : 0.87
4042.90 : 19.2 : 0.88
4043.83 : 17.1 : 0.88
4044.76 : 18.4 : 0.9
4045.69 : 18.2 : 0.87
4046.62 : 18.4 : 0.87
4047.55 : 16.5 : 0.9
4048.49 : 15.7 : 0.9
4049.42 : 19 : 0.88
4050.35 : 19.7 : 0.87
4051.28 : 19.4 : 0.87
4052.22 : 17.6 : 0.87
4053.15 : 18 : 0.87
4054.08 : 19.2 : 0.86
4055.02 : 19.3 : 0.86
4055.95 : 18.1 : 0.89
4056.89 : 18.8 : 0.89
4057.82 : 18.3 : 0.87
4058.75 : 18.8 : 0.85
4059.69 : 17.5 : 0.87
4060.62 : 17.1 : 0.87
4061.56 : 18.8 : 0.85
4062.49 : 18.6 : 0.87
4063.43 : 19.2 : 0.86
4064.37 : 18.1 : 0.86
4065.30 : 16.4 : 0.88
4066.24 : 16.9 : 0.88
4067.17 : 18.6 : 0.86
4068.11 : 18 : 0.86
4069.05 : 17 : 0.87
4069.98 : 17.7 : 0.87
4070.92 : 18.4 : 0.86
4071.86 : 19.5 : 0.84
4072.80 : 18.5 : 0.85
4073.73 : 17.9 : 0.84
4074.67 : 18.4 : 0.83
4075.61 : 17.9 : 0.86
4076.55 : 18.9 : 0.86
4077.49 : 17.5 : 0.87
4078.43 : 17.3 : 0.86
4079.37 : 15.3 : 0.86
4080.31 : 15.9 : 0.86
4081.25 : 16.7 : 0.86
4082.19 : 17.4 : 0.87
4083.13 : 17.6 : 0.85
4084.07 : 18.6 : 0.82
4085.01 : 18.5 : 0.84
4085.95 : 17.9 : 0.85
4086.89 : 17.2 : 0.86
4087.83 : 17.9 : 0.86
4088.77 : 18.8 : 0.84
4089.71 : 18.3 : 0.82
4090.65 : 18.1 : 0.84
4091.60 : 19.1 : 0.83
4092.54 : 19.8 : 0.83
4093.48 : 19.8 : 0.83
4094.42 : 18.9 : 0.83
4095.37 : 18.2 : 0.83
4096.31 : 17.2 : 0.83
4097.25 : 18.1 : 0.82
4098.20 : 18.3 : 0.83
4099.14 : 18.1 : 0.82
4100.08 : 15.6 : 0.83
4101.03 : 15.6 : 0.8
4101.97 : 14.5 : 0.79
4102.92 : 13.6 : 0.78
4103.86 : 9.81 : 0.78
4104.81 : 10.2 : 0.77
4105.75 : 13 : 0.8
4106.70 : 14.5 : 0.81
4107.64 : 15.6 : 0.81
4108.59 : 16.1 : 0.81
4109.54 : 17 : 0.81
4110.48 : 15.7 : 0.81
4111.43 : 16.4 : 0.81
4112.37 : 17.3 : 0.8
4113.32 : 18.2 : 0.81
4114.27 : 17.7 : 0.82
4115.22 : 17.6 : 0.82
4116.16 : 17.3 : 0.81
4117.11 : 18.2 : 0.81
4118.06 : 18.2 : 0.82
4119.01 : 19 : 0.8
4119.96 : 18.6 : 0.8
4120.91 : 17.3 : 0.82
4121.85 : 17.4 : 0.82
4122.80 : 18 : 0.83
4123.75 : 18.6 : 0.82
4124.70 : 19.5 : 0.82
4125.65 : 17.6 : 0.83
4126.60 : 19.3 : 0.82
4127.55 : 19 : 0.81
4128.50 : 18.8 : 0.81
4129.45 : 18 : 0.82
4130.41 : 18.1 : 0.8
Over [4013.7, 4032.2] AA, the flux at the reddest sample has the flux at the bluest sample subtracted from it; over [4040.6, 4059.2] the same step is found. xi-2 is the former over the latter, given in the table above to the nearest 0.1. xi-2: 1.5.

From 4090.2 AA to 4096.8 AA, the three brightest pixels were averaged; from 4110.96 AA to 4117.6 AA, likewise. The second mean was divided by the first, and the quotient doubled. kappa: 1.84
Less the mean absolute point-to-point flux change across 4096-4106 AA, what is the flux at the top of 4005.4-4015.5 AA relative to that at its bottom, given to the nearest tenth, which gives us -1.2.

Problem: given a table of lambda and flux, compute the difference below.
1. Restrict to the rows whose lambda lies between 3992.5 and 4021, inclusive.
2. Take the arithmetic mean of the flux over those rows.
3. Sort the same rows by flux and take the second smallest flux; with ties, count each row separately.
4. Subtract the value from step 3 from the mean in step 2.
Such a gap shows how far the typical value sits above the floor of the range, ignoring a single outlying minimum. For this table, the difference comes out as 1.2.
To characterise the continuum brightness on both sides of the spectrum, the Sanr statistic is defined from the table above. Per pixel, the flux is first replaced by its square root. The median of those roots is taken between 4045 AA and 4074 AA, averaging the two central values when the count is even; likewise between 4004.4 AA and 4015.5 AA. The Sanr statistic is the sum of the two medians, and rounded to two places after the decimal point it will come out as 8.56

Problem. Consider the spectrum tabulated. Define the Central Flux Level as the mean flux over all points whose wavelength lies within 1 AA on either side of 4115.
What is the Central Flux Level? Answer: 17.6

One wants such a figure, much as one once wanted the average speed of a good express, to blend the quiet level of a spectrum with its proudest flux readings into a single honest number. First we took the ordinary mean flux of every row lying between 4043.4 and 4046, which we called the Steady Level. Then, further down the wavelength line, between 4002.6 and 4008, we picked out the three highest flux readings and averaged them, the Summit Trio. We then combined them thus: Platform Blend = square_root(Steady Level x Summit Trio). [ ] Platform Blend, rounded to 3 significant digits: 18.4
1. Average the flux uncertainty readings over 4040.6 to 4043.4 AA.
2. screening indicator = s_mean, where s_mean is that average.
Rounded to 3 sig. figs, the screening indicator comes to 0.877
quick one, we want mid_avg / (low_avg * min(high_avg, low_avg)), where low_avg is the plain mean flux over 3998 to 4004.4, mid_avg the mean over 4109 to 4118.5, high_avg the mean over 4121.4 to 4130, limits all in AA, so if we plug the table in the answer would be 0.0536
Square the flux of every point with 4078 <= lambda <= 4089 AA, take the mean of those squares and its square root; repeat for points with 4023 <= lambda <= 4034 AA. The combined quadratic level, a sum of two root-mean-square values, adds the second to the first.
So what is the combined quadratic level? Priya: 35.6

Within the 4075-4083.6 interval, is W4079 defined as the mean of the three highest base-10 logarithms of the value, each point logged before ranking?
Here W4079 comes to 1.26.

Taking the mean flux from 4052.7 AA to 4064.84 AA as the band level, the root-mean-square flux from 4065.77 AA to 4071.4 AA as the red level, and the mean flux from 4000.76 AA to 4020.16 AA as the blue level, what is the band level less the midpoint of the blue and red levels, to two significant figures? 0.48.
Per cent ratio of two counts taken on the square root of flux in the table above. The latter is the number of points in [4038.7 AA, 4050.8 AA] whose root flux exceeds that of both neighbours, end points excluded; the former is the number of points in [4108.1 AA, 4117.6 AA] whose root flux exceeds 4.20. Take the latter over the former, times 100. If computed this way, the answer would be 133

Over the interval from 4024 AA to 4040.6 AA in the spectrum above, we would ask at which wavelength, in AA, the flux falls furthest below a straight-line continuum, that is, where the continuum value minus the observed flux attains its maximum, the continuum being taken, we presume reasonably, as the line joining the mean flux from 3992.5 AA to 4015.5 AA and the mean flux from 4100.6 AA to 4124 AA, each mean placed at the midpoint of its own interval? 4032.67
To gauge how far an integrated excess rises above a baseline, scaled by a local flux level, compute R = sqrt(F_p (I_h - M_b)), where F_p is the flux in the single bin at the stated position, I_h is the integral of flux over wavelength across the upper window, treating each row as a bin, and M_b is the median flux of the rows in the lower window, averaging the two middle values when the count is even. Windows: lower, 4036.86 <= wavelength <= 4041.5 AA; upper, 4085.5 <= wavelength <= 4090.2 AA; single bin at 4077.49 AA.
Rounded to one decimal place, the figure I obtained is 34.0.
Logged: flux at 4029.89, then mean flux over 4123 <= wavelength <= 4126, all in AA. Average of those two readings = 18.7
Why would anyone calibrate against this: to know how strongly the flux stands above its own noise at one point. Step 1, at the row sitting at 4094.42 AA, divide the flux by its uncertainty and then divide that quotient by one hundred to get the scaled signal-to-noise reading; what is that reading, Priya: 0.23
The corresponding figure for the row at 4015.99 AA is 0.20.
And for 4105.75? 0.16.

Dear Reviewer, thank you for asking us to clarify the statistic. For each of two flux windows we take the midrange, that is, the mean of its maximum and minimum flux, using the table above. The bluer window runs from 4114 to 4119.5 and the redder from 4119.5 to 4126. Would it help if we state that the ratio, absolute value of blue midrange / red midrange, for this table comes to 0.99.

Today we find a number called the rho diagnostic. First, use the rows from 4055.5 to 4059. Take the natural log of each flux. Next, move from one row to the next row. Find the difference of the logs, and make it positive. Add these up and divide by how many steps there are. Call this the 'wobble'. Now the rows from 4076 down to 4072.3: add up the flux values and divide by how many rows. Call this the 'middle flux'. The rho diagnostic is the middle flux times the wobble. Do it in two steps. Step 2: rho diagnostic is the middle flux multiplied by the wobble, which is 0.56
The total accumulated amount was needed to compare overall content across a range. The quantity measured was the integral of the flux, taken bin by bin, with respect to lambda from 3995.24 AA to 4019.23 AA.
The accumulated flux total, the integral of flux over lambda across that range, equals 433.3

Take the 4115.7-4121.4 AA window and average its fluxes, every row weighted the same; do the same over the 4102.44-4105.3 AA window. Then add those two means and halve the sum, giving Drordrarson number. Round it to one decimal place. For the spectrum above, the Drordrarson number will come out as 14.7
